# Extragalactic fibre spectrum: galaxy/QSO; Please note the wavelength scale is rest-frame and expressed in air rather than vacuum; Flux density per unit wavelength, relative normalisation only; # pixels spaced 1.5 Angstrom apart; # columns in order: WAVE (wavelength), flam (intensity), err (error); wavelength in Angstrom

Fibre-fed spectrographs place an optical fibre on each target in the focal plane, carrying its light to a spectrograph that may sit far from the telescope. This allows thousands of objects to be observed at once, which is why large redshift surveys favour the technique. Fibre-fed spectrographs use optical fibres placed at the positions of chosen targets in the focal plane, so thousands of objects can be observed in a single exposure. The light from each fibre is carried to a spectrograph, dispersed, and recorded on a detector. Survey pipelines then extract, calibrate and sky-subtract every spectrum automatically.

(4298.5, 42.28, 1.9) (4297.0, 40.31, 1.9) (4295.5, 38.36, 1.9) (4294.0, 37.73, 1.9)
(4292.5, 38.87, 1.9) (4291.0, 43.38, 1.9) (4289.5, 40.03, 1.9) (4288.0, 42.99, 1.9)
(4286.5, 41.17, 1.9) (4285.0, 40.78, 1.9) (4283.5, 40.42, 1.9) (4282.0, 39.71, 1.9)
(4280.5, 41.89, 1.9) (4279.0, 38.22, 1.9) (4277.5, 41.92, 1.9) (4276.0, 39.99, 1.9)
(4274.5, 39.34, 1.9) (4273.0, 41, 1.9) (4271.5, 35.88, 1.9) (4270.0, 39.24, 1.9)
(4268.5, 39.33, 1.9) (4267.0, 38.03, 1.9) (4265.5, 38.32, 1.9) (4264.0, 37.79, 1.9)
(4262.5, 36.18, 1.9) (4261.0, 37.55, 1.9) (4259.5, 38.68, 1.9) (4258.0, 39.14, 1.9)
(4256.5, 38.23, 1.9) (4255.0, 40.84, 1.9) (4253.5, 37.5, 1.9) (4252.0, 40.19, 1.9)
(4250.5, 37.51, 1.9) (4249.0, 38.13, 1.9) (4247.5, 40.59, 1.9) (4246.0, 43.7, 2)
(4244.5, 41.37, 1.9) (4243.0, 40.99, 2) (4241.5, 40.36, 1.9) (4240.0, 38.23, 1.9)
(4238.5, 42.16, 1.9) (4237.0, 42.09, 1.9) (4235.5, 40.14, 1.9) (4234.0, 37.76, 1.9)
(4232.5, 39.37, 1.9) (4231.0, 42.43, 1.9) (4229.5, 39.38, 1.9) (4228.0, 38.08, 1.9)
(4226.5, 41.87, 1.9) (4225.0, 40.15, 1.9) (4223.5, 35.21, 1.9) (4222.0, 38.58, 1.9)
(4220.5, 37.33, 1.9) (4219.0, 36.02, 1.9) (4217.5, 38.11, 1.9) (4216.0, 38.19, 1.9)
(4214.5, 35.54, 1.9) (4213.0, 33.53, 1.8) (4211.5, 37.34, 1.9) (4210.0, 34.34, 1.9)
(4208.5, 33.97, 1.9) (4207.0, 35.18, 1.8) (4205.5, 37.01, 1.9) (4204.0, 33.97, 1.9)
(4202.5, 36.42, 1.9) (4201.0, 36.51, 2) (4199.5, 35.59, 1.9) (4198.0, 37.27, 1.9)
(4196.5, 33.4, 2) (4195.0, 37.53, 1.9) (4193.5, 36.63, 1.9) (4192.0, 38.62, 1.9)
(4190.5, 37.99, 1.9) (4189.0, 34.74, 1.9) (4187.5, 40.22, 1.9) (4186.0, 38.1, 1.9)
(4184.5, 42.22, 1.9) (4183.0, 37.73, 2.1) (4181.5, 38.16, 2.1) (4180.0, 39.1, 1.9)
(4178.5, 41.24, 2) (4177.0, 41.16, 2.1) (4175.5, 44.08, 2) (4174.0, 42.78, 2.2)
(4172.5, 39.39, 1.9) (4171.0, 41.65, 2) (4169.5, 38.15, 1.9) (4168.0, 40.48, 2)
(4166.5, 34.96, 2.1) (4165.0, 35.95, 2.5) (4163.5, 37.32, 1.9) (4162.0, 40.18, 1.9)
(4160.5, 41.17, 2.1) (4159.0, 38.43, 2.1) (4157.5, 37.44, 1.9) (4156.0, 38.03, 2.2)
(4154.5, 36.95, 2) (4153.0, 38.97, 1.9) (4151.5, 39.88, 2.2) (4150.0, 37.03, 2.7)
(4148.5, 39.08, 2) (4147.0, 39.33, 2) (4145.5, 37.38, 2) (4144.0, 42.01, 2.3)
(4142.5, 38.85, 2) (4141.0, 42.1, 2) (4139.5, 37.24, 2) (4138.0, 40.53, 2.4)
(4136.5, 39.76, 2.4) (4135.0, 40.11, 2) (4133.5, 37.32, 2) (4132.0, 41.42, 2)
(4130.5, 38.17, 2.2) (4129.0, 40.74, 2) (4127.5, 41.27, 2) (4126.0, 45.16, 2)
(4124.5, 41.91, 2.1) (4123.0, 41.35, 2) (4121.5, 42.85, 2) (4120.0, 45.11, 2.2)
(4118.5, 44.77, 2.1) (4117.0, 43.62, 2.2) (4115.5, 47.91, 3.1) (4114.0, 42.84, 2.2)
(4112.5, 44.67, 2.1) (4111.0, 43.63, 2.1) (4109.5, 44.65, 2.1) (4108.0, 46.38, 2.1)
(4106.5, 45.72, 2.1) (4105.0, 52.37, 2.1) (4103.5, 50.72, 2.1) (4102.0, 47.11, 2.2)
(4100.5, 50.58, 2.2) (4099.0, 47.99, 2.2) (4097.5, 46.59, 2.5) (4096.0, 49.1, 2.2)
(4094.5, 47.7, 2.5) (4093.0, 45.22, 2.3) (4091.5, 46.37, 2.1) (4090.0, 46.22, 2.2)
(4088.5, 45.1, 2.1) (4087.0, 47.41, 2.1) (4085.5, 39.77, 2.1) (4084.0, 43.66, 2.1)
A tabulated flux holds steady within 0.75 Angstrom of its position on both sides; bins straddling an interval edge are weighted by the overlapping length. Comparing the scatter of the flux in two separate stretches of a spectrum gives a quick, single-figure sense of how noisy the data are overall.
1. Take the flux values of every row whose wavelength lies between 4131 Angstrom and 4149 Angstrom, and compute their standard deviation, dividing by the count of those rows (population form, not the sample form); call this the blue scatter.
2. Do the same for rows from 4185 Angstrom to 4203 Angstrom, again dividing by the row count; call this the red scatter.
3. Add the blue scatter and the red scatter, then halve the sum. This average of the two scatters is 1.70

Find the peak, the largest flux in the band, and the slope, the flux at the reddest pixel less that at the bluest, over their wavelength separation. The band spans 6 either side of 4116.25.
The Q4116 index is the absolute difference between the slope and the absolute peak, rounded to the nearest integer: 48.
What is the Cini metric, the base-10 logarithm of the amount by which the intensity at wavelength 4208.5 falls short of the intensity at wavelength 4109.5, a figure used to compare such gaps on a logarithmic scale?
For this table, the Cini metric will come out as 1.0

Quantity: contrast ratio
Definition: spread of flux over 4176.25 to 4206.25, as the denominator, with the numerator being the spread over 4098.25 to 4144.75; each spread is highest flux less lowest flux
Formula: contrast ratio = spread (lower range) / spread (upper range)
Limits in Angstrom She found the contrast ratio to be 1.7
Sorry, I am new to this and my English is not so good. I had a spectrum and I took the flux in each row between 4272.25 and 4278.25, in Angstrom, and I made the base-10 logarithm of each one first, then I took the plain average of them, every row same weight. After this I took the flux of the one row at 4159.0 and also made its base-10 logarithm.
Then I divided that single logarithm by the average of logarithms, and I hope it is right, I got 0.99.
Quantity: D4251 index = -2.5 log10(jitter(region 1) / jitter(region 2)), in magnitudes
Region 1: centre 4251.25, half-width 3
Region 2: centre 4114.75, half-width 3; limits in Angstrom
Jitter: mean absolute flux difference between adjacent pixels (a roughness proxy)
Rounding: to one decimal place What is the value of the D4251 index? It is 0.7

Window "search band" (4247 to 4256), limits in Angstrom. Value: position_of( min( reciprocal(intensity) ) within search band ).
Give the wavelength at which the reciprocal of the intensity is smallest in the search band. 4255.0 Angstrom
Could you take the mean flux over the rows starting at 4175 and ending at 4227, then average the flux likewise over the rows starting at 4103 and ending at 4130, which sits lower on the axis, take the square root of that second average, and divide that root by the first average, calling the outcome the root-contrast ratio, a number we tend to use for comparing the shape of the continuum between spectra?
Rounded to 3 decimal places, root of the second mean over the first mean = 0.178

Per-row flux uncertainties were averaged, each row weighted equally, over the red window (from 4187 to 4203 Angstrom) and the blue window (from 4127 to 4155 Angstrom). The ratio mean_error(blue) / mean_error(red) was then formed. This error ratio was 1.10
